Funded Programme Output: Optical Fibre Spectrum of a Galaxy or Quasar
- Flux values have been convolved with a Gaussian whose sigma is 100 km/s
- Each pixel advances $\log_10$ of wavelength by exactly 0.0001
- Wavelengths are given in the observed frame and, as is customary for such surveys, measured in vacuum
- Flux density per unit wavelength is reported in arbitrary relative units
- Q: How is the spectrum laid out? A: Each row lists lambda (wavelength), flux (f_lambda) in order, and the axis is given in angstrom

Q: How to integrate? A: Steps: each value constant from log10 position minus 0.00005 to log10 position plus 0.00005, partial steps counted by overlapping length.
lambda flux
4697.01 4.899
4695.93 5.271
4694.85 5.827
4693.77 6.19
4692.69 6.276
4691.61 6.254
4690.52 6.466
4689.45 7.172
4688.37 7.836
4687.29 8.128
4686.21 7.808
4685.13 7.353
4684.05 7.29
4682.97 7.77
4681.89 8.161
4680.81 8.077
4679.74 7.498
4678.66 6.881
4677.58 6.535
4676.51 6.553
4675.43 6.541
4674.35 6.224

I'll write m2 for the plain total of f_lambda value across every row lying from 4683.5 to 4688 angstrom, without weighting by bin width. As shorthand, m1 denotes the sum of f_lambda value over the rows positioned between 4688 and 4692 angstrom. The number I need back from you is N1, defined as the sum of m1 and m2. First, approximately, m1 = 28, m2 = 30.6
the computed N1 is 58.3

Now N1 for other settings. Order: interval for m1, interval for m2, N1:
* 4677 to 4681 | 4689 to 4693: 55.2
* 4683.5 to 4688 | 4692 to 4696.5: 54.1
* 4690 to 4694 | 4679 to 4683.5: 56.7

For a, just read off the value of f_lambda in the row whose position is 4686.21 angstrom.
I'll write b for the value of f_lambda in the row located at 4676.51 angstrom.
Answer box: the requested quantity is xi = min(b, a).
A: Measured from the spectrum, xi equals 6.6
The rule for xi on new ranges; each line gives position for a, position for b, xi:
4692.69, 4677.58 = 6.3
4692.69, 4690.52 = 6.3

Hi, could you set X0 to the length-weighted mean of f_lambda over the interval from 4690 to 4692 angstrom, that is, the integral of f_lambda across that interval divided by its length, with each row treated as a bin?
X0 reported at 6.3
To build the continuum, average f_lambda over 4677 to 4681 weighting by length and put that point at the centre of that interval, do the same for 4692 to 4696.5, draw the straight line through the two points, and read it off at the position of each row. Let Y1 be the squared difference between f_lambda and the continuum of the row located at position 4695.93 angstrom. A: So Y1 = 0.24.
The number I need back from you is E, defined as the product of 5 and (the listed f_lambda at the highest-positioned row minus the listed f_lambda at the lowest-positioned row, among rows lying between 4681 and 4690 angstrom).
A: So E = -5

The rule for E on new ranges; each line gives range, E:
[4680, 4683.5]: -2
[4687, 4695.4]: -12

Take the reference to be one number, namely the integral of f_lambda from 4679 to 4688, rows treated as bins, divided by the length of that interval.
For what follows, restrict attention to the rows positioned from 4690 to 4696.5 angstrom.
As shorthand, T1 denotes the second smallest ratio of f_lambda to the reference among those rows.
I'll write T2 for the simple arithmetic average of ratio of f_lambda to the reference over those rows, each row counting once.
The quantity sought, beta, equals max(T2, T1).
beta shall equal 0.78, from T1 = 0.75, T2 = 0.781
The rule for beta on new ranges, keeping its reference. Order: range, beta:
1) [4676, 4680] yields 0.89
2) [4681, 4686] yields 0.99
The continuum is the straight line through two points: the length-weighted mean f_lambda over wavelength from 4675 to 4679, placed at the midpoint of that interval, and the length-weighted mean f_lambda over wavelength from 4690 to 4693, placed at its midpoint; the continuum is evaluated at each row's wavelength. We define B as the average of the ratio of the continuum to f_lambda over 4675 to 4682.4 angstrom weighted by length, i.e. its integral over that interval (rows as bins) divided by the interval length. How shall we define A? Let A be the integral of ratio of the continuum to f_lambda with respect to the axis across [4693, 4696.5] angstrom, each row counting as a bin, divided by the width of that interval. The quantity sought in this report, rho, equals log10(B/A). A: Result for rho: -0.07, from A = 1.09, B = 0.93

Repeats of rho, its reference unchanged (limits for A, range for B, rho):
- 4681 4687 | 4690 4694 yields 0.08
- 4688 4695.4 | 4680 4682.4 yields -0.08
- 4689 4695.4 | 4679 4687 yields -0.07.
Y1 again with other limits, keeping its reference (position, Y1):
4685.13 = 0.47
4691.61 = 0.02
